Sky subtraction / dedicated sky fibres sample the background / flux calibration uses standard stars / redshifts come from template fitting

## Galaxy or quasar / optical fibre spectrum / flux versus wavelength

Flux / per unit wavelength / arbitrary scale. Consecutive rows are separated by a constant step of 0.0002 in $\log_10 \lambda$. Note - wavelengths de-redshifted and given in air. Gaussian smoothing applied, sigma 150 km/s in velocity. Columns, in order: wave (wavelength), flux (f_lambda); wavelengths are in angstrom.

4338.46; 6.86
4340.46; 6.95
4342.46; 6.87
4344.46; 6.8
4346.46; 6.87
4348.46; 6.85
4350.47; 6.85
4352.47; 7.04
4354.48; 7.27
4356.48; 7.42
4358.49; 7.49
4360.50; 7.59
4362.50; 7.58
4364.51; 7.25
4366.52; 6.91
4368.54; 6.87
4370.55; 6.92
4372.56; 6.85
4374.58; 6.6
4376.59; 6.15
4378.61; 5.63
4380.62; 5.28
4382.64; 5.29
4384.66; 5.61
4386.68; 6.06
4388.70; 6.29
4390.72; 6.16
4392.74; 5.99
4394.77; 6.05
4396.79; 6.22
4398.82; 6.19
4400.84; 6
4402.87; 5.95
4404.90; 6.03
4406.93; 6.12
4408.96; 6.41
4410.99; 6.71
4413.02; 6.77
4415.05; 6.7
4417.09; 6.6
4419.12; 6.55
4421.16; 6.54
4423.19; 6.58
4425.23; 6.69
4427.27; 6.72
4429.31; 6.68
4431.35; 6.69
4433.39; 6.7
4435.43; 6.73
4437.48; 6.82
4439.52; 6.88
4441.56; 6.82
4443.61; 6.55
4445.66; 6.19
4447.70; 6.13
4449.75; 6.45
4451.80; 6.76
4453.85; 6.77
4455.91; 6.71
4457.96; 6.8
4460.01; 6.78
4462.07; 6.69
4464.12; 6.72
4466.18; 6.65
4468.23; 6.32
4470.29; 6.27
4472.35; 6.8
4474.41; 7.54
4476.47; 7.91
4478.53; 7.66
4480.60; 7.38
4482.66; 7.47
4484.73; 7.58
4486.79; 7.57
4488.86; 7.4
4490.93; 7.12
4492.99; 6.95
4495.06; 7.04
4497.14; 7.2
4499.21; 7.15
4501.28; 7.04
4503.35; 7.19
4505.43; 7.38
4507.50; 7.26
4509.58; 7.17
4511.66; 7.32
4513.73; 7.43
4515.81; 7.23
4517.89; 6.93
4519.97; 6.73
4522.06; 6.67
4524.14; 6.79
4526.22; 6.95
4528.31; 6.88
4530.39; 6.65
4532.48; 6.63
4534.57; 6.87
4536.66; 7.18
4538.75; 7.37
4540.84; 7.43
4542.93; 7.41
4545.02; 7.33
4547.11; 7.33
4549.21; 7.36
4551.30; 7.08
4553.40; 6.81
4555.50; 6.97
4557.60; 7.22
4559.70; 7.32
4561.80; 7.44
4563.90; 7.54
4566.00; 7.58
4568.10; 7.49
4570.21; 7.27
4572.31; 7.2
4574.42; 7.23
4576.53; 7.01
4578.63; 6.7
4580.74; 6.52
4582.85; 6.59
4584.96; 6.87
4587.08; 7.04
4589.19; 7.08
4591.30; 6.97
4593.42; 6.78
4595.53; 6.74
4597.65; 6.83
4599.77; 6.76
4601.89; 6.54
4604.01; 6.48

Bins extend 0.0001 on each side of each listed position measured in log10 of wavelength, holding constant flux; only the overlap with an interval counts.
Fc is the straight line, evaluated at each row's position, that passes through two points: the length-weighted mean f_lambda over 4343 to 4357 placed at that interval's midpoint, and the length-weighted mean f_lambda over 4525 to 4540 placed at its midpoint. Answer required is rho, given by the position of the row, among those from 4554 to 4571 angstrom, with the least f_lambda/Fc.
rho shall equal 4555.50 angstrom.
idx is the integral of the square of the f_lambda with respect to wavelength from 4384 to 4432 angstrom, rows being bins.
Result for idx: 1940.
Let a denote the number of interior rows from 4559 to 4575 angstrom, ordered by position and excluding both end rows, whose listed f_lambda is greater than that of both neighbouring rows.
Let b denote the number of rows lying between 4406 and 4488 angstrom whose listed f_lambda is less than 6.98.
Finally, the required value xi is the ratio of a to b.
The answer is 0.03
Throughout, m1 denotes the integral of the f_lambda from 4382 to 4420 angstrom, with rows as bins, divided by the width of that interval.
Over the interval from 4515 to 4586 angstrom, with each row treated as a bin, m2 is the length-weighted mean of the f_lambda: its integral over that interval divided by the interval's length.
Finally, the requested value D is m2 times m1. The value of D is 43.9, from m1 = 6.2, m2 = 7.08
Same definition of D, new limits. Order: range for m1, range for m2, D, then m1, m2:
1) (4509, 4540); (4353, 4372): 50.6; 7.0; 7.24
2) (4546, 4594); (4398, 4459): 46.5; 7.1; 6.54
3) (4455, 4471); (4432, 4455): 43.9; 6.6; 6.62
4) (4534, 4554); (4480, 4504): 52.5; 7.2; 7.26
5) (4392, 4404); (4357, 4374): 43.5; 6.1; 7.17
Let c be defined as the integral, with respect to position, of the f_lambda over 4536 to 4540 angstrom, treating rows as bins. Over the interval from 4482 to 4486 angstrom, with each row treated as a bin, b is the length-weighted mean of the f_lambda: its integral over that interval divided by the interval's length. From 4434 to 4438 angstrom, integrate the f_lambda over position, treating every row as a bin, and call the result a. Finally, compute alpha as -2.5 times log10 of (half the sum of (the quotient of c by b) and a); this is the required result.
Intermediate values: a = 27.0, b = 7.53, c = 29.2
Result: -2.97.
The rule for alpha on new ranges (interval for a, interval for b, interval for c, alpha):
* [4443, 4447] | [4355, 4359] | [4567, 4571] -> -2.92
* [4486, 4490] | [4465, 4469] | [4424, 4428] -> -3.07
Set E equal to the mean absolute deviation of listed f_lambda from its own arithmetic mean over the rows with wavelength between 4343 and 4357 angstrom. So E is 0.20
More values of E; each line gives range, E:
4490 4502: 0.07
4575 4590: 0.19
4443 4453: 0.20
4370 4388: 0.53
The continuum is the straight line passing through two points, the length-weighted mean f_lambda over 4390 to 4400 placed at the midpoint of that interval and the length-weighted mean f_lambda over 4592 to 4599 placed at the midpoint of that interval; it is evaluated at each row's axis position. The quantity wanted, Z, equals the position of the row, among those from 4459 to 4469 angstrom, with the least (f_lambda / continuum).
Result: 4468.23 angstrom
